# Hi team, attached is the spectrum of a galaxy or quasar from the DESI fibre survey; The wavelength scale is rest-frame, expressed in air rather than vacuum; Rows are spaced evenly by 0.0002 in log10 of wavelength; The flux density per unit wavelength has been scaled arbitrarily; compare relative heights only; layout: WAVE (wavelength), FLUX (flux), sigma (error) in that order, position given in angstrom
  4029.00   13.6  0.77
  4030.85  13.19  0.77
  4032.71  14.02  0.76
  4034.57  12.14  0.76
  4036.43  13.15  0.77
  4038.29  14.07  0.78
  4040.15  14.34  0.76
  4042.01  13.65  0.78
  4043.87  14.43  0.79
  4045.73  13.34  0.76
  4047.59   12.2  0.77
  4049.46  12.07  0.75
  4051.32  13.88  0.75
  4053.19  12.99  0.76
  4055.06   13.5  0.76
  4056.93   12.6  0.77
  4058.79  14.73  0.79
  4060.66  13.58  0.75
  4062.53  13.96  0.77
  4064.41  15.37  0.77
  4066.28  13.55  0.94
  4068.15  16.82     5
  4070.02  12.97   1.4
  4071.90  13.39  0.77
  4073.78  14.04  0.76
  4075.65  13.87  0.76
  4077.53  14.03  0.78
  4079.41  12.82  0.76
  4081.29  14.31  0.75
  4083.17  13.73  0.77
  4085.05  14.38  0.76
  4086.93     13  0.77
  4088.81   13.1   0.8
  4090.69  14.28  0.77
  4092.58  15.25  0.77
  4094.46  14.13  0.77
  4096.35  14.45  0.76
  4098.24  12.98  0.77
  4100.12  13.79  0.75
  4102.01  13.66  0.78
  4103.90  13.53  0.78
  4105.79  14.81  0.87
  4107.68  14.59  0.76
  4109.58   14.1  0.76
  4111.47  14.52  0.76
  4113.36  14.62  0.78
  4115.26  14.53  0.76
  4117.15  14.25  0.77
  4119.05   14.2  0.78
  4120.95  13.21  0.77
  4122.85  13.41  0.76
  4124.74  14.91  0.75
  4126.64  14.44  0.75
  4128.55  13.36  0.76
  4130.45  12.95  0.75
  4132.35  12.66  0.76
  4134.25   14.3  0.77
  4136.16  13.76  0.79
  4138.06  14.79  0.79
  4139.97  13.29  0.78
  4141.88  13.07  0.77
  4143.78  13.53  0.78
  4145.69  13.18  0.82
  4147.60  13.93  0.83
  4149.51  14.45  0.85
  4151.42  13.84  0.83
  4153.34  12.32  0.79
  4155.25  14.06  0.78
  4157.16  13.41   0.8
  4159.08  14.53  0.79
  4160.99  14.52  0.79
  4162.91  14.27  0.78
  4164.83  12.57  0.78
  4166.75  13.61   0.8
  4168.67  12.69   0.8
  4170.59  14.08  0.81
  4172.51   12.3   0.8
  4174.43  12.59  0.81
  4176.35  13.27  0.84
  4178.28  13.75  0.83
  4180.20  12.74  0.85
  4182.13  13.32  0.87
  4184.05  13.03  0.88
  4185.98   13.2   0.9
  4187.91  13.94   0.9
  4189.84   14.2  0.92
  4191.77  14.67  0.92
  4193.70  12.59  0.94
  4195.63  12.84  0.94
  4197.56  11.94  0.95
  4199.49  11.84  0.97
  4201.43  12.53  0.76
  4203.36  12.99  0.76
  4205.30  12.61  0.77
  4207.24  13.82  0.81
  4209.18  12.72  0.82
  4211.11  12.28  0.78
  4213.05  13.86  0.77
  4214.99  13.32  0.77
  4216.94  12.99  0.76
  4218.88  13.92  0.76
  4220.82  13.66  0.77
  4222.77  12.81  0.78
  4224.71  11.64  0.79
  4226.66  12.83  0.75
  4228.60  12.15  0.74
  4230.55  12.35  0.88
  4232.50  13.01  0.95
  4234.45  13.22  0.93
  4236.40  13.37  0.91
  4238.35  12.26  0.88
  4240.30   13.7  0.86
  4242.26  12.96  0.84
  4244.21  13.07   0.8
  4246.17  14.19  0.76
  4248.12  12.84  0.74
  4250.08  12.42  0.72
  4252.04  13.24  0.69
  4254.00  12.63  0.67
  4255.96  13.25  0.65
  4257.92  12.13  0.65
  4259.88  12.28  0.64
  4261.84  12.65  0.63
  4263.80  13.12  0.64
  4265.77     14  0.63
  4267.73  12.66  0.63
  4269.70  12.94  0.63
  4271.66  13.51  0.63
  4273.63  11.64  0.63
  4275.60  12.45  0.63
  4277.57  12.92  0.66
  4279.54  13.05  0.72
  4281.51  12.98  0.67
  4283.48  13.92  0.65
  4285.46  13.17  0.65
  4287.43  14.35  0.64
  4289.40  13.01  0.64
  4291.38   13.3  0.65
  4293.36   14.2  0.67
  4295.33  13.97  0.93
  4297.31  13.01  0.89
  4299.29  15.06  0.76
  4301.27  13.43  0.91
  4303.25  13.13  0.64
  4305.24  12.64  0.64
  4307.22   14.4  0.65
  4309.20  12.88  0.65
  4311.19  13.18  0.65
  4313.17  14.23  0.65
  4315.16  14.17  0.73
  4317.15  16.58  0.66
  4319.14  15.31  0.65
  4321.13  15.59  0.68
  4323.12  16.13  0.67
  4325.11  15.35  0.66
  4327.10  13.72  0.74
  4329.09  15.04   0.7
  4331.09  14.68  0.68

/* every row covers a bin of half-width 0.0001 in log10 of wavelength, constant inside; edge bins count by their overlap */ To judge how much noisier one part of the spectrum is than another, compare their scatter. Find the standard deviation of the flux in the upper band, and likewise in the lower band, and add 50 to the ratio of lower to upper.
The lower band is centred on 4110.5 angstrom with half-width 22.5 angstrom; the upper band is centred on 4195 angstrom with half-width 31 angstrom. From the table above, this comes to 51.0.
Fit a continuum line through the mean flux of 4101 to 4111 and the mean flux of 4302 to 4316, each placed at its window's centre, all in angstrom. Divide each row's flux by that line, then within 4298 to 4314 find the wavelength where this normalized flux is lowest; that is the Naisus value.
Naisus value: 4305.24 angstrom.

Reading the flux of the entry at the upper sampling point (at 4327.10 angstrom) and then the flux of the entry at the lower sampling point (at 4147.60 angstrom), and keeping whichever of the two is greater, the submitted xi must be 13.9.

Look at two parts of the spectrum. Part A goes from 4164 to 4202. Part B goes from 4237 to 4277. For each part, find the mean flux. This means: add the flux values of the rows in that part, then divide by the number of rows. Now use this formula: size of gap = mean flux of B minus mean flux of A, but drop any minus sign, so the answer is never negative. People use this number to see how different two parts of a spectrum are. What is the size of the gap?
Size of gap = 0.19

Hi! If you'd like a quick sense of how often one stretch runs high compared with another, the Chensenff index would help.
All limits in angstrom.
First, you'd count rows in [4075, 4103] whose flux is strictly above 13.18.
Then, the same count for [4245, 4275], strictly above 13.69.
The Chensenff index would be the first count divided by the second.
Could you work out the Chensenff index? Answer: 5.5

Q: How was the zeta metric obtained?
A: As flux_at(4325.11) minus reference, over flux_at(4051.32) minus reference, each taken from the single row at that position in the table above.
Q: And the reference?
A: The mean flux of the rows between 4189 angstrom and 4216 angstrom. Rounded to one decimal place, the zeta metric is 2.7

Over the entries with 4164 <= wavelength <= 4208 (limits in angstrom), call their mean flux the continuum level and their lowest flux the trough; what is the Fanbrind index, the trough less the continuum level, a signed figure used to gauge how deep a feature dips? -1.25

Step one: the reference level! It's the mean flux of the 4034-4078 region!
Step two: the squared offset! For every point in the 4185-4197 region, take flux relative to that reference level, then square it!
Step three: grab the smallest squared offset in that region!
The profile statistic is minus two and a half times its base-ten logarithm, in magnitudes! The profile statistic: 3.1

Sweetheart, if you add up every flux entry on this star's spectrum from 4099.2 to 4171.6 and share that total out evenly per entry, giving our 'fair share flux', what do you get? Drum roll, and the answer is 13.8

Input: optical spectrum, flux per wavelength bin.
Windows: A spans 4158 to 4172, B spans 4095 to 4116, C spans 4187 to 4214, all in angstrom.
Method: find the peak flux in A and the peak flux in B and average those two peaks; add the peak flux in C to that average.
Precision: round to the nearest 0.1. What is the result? 29.3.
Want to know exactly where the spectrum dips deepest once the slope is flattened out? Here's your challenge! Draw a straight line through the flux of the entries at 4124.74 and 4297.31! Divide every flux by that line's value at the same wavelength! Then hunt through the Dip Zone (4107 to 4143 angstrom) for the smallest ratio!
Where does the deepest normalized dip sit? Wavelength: 4132.35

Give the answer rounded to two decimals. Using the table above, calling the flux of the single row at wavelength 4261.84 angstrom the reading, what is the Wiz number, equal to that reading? 12.65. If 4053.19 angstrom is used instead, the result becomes 12.99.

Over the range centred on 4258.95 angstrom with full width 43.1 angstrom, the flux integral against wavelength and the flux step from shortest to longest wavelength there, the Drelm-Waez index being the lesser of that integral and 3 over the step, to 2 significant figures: 3.8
